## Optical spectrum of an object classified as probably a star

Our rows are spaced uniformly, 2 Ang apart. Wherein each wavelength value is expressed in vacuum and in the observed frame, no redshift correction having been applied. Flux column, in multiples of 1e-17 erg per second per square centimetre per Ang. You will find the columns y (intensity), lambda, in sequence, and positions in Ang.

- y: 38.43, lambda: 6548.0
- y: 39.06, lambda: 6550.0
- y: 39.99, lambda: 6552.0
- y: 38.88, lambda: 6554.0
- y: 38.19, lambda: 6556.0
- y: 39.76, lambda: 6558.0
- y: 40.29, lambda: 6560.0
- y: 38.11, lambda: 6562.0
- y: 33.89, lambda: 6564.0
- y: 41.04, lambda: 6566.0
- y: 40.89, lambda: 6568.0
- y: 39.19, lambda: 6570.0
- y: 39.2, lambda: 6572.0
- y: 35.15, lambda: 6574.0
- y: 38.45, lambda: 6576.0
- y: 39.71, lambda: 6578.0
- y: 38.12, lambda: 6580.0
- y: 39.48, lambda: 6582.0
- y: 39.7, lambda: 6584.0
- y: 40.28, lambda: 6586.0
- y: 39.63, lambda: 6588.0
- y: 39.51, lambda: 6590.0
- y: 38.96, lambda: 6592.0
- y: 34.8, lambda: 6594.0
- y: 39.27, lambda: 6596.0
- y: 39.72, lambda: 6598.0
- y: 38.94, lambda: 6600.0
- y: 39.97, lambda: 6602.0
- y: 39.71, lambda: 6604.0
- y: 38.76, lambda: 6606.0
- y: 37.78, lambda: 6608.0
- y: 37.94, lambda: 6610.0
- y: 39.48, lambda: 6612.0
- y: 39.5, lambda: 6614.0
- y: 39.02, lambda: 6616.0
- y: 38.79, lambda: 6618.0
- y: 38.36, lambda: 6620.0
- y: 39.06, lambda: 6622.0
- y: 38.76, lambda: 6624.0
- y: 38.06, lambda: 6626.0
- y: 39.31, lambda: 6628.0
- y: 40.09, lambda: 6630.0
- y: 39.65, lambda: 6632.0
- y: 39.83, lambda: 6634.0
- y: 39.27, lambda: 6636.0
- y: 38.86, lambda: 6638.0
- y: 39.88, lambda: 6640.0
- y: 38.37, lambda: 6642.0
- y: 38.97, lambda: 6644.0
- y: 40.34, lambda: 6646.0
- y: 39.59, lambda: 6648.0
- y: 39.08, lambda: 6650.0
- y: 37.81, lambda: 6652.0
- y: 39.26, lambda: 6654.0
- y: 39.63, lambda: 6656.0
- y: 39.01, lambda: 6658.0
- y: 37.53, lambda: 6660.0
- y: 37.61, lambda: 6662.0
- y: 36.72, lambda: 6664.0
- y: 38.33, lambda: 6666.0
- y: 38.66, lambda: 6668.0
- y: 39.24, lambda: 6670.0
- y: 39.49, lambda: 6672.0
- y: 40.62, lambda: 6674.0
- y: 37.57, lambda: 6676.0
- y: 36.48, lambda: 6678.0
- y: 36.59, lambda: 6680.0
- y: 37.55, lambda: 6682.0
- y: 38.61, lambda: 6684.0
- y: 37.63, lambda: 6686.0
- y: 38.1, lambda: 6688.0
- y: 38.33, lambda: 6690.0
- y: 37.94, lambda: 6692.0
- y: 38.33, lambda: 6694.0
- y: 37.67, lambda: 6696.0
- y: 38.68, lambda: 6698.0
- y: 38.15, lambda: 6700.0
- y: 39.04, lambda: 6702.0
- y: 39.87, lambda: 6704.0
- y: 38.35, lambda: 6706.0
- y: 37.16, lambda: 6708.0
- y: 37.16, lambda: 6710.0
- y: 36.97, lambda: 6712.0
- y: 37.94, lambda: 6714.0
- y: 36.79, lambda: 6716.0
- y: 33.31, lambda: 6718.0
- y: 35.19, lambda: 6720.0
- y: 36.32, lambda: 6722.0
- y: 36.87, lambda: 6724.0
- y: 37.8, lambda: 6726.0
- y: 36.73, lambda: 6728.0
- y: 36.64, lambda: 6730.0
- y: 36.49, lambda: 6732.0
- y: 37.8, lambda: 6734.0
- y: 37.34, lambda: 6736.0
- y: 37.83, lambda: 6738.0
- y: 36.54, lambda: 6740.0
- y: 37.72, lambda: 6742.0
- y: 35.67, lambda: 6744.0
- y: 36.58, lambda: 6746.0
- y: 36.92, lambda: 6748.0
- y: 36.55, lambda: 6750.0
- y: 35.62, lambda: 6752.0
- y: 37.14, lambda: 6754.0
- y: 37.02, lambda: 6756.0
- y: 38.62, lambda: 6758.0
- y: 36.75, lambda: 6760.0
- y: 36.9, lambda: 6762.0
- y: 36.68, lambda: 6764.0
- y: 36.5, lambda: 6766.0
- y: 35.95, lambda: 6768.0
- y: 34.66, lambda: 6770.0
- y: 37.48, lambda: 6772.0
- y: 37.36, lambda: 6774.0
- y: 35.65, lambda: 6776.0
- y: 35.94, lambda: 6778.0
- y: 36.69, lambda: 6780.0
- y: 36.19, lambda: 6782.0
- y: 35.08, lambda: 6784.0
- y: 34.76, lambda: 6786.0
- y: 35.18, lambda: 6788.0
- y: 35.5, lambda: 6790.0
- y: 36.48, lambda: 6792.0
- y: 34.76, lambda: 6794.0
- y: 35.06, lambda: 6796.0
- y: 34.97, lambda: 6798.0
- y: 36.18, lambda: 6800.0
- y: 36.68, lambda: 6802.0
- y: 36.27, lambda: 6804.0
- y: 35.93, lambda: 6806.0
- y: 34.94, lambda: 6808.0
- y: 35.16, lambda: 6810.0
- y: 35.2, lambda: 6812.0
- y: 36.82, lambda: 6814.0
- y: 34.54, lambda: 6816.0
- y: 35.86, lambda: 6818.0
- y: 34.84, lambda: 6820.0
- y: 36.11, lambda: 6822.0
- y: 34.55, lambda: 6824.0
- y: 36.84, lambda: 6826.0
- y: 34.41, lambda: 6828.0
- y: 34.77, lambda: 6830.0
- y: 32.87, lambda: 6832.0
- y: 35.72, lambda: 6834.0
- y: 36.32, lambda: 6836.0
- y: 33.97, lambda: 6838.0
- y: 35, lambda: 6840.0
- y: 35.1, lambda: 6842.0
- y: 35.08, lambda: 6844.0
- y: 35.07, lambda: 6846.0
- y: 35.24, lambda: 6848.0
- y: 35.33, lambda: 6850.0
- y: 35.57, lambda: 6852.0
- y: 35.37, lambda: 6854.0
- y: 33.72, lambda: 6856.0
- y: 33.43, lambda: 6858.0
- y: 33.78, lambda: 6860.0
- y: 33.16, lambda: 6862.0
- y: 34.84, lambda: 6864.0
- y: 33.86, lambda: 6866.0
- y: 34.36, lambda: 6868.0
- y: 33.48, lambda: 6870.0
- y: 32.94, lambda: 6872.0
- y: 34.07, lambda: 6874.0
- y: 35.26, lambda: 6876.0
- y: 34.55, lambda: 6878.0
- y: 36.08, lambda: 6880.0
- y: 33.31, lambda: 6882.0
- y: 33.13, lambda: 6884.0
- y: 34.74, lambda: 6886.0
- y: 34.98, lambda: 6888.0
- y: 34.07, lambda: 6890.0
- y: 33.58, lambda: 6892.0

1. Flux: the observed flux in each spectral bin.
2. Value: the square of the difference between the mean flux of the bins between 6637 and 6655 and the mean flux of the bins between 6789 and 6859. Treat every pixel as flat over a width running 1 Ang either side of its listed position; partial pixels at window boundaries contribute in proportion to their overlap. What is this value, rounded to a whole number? 15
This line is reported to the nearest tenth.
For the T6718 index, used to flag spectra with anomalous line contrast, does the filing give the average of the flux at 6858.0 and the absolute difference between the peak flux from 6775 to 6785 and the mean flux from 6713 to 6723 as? 17.1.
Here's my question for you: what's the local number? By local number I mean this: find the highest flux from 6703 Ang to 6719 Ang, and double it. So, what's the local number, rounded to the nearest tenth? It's 79.7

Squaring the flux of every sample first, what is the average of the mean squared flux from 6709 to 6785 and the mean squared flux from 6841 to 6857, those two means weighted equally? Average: 1286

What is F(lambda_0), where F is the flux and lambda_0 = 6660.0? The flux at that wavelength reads 37.53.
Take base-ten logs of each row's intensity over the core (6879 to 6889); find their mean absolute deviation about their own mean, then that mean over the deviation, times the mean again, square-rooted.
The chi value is 13.8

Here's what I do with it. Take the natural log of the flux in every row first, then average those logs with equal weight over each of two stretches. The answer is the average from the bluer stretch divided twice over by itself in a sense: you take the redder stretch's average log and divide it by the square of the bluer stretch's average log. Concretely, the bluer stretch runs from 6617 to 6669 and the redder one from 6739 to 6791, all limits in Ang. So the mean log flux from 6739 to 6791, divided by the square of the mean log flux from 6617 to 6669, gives 0.2682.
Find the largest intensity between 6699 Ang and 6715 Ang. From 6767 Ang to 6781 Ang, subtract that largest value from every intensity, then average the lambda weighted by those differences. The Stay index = 6773.8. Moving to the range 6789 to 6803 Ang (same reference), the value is 6795.8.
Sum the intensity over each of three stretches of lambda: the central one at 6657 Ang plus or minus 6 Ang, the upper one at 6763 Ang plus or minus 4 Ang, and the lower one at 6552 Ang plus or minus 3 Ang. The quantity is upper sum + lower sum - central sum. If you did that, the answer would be 34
